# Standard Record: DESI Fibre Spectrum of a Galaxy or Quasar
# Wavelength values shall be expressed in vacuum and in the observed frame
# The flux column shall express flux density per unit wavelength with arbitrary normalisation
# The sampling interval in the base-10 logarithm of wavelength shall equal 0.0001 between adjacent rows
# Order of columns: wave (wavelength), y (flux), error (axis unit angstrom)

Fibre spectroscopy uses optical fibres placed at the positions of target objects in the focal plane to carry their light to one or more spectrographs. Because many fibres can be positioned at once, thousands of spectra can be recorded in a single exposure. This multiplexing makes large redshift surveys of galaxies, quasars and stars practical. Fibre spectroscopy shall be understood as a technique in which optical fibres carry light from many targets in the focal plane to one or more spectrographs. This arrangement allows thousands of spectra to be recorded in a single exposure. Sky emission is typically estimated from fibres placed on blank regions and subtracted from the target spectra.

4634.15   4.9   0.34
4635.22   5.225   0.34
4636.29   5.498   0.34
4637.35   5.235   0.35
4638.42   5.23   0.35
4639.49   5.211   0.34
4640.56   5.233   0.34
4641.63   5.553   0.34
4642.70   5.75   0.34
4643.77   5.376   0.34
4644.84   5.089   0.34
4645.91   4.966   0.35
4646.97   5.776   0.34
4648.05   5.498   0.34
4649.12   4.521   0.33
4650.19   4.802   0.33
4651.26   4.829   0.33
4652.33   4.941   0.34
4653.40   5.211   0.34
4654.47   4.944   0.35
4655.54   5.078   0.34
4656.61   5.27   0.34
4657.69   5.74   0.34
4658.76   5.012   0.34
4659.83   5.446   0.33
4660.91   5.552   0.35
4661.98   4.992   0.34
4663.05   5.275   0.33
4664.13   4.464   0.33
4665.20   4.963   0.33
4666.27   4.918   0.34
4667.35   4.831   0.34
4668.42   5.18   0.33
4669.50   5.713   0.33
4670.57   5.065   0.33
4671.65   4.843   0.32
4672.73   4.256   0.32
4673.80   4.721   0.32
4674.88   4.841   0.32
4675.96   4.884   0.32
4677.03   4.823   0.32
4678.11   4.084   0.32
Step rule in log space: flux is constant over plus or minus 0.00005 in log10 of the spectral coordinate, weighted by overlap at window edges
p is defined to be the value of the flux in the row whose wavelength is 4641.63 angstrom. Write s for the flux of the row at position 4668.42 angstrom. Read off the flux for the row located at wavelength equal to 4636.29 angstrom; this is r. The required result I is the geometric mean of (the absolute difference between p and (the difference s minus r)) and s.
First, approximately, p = 5.553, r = 5.498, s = 5.18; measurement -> 5.51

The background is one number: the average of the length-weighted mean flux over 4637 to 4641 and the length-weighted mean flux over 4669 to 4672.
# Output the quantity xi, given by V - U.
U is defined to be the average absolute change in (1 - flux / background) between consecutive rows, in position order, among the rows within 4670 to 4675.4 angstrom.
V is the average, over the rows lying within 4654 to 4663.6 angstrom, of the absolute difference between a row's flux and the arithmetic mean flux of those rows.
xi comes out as 0.16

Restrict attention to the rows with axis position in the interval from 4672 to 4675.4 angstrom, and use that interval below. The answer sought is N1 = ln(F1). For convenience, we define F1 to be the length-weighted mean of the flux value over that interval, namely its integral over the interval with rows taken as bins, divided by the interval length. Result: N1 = 1.53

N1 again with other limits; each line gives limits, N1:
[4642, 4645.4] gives 1.69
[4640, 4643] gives 1.70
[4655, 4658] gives 1.67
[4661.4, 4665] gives 1.60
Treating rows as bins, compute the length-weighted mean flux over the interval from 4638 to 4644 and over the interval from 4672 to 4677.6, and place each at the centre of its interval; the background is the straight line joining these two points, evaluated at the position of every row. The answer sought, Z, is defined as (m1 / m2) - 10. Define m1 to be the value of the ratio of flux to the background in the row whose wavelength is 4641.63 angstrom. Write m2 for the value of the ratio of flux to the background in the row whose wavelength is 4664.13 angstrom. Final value -8.86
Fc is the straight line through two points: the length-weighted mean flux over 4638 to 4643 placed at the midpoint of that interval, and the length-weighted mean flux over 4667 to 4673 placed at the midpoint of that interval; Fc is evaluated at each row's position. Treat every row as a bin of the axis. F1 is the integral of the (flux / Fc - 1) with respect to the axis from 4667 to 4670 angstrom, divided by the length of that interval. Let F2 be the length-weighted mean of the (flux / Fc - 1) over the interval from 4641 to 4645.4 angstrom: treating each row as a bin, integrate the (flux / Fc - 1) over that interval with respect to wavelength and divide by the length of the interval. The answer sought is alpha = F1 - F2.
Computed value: 0.028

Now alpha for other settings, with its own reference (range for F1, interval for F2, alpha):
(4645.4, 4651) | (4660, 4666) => -0.028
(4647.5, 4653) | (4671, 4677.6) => -0.016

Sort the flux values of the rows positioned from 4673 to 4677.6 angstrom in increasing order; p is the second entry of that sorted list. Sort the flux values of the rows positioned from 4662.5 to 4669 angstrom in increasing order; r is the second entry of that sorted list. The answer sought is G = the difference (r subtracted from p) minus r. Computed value -4.8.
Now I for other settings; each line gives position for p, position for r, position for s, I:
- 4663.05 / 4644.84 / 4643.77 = 5.18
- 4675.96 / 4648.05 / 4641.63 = 5.18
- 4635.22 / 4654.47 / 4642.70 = 5.04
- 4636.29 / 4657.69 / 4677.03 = 5.56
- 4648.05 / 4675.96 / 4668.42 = 5.19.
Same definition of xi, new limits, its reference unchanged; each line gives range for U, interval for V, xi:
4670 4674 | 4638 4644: 0.09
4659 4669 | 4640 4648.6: 0.17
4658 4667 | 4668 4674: 0.28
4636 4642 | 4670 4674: 0.21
